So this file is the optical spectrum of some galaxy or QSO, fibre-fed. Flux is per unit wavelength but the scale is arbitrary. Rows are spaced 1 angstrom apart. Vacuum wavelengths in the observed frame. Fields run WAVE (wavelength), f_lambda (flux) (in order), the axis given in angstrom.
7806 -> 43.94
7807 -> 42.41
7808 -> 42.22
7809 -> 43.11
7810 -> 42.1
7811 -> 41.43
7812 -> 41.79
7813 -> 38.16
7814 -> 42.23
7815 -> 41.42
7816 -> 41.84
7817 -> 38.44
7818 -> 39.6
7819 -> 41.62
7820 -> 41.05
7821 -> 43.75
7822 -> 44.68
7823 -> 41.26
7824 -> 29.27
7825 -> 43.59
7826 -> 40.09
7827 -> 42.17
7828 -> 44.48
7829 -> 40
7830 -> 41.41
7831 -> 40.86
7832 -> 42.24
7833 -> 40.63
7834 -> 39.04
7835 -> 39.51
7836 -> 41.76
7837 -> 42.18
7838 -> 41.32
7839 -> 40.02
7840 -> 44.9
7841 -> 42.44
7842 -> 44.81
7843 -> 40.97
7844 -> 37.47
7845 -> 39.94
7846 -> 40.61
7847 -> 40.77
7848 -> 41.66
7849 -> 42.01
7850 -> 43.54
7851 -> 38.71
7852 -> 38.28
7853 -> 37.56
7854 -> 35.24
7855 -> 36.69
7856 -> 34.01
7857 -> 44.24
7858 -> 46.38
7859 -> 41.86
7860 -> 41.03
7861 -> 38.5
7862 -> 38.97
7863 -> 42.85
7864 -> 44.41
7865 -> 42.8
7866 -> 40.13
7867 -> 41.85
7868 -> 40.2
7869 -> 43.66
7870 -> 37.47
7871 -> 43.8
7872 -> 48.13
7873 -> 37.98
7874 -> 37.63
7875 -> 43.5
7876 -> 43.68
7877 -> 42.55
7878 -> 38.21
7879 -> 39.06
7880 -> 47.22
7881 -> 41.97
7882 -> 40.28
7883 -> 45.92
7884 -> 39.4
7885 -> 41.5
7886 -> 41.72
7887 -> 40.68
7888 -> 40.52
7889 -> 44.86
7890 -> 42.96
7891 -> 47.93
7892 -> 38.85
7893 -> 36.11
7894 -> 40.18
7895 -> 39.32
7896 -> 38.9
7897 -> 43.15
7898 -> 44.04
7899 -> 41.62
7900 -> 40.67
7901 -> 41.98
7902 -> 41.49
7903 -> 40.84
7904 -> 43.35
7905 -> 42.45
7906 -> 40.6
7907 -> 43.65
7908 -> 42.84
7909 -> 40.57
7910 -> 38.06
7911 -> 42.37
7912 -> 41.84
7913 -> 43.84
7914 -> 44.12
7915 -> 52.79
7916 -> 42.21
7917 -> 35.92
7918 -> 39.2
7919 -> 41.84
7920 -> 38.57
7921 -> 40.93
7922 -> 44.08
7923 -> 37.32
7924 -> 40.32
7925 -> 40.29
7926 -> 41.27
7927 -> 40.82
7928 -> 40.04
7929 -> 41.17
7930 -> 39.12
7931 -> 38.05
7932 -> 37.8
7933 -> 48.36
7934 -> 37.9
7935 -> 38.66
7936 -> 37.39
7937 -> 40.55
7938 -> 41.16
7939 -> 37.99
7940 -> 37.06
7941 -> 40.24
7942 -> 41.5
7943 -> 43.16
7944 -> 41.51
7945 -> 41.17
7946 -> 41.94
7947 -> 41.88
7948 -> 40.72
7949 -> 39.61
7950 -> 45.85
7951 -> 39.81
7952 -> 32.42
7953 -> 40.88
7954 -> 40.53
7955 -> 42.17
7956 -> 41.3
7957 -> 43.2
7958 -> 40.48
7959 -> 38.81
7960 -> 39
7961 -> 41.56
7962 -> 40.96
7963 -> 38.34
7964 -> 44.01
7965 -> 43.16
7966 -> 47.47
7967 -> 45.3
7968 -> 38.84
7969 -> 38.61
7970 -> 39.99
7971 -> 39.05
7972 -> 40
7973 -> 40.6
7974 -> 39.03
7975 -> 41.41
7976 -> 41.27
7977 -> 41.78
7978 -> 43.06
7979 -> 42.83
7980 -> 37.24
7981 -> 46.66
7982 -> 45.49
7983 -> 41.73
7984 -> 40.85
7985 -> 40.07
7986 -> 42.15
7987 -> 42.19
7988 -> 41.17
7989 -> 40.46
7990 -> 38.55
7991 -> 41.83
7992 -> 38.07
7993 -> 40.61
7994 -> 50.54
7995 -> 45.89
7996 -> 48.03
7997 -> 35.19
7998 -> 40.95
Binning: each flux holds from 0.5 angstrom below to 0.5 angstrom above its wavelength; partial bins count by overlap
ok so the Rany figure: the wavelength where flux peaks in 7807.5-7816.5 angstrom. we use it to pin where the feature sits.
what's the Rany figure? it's 7809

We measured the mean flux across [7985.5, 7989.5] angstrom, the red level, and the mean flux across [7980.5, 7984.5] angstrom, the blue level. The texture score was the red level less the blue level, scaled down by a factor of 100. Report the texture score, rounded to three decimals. -0.022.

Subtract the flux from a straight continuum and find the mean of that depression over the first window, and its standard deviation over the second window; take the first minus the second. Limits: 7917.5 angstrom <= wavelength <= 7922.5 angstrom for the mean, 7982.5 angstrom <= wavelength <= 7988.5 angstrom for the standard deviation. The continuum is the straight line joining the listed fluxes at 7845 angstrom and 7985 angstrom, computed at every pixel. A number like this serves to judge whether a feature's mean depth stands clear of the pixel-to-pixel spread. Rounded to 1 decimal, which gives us -1.7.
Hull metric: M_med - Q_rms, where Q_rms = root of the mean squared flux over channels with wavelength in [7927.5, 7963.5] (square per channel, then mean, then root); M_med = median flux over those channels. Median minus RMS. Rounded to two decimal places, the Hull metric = 0.11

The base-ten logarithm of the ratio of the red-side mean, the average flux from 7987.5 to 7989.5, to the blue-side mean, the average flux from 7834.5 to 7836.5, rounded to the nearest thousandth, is 0.002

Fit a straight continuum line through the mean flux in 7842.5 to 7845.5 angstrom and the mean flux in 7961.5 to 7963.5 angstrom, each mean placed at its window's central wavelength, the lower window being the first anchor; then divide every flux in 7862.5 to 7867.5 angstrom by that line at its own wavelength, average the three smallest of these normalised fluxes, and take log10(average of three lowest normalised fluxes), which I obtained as 0.022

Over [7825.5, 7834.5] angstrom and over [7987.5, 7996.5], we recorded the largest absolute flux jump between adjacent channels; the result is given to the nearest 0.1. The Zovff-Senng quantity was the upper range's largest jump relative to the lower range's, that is 2.2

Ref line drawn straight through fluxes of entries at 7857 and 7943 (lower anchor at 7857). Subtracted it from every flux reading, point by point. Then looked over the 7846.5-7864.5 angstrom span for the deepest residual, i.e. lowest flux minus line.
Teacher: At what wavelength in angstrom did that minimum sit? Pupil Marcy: 7856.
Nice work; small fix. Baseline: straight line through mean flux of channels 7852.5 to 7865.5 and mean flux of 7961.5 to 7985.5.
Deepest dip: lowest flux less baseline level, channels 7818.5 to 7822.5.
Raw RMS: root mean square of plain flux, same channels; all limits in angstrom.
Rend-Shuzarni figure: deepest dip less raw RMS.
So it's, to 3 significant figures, -41.7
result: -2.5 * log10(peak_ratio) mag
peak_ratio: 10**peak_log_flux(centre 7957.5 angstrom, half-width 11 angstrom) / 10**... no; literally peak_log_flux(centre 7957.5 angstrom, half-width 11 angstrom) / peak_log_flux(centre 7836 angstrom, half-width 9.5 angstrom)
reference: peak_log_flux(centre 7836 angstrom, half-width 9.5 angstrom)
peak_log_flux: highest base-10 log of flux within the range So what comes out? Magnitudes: -0.016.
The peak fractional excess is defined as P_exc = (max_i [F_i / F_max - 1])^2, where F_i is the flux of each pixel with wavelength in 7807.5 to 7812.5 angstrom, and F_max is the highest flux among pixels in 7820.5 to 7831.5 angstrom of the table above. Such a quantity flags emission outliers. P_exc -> 0.0012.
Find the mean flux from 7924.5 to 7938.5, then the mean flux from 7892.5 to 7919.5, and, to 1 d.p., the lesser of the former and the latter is 40.2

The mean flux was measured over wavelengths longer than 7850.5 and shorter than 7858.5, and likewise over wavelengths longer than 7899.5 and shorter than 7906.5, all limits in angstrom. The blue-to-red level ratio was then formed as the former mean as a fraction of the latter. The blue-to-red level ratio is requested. 0.93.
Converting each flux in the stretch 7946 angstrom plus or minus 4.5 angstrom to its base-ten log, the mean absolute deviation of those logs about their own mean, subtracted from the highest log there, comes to 1.65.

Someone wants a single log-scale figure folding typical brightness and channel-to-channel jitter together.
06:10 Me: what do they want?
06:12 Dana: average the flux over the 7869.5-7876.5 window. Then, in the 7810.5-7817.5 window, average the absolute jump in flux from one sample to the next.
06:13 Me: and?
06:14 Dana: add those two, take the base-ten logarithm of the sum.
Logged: 1.642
